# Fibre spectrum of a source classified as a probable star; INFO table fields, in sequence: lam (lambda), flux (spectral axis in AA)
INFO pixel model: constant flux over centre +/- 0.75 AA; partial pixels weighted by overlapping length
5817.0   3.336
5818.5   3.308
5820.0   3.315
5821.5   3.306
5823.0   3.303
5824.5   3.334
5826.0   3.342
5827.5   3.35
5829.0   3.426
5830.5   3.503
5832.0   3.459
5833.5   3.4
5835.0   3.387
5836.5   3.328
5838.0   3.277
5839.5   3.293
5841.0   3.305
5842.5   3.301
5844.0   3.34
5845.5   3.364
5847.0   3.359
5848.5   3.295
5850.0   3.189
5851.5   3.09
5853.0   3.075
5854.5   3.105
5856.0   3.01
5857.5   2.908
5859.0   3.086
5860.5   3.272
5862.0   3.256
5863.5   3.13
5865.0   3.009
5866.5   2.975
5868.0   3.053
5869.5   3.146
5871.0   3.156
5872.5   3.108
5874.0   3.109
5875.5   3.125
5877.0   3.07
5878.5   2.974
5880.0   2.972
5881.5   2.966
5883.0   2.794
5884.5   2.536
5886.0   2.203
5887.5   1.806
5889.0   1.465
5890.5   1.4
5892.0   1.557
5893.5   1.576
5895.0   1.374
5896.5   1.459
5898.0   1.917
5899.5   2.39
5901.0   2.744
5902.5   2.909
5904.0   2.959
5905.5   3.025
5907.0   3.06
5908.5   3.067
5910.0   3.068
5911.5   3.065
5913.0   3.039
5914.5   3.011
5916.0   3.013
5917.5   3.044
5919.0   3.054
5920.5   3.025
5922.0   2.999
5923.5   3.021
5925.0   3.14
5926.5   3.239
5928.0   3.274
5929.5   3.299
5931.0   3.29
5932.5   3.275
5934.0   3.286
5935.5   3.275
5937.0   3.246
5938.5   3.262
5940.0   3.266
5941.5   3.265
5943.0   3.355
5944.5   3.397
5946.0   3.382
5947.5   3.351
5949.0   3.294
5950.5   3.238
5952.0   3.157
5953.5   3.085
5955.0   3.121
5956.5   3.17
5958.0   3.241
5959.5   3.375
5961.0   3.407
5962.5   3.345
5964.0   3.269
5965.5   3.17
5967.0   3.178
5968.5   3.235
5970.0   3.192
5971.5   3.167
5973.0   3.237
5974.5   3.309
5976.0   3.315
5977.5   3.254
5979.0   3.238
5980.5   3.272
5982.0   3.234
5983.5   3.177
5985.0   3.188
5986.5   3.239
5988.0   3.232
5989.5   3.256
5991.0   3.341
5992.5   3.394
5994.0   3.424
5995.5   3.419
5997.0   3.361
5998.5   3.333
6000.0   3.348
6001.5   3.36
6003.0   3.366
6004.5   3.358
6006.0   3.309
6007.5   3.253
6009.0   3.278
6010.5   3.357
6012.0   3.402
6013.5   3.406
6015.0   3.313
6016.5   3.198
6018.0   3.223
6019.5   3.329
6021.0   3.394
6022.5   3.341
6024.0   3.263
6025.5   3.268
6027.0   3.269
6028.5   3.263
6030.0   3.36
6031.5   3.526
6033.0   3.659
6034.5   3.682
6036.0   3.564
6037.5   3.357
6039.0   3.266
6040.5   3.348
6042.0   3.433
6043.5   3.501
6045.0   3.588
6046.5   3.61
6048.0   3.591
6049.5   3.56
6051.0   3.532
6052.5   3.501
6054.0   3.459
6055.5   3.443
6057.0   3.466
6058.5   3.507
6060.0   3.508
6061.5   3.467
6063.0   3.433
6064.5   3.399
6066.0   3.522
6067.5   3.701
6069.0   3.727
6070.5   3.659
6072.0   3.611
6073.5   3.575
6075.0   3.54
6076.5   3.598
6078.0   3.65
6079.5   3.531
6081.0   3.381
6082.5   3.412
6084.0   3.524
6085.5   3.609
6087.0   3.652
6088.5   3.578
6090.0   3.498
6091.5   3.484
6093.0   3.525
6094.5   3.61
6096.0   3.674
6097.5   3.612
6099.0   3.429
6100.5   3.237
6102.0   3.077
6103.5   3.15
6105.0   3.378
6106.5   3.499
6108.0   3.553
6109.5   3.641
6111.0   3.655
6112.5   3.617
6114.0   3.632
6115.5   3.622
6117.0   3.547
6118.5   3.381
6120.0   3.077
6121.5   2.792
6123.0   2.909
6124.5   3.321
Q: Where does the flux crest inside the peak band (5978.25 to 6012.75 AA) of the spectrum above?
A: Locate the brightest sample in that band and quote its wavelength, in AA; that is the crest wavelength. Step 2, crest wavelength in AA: 5994.0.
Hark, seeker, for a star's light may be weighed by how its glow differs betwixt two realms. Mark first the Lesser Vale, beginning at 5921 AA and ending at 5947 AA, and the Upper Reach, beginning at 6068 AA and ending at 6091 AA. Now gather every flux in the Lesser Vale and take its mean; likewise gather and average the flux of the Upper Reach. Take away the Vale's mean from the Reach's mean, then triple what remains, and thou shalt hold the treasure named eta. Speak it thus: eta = 0.96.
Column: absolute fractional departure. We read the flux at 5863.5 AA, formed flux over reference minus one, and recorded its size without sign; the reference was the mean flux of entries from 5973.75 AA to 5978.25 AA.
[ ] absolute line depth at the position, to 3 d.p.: 0.049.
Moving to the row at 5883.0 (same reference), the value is 0.151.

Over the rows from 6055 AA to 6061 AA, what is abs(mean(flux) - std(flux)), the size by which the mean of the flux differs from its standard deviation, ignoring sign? 3.45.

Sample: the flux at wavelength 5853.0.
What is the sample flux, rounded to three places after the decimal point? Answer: 3.075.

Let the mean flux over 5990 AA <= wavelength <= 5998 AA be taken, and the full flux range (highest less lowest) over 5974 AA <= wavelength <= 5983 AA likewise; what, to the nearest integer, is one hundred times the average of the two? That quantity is 173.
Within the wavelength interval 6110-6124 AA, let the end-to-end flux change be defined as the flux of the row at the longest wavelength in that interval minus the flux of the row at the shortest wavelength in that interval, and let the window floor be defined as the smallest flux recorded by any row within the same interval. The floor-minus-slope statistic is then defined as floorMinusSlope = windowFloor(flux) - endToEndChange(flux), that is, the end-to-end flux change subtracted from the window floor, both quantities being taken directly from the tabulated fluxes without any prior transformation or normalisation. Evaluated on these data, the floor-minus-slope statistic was 3.54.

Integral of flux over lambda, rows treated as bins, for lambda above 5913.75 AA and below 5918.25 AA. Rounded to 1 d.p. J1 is 13.6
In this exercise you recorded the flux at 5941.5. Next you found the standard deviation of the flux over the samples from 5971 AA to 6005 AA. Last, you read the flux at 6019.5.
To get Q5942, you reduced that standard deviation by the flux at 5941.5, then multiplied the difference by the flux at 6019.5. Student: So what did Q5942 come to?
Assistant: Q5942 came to -10.6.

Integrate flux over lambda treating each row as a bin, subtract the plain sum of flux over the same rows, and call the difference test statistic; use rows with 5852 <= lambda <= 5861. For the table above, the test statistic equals 9.2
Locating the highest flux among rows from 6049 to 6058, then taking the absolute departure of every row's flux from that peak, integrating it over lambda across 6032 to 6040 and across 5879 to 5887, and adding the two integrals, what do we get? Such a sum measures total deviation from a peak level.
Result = 8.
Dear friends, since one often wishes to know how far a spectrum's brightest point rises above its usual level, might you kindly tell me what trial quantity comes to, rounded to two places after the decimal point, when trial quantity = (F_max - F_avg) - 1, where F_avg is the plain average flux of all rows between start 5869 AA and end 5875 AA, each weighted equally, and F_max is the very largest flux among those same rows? -0.97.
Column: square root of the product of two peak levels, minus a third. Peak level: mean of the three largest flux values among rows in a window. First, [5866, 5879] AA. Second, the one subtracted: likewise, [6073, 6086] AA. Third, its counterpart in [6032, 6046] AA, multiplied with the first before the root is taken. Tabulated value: -0.236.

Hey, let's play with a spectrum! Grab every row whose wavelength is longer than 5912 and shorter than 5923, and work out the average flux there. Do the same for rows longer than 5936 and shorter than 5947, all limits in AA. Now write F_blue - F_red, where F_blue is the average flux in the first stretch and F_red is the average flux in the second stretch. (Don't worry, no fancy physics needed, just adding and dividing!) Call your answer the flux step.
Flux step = -0.28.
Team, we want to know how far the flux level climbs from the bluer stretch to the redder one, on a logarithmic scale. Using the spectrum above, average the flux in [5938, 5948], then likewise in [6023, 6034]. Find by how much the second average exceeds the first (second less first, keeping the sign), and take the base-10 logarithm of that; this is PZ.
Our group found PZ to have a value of -1.3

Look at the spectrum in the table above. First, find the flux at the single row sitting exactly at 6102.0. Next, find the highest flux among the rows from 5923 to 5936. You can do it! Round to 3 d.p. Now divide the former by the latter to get 0.933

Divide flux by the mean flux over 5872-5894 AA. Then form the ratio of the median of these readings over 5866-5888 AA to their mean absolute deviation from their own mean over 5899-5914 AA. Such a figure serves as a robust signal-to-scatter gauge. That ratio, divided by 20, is 1.0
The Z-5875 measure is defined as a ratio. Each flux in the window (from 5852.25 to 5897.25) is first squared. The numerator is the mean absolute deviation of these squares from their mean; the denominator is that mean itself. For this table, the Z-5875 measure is 0.35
